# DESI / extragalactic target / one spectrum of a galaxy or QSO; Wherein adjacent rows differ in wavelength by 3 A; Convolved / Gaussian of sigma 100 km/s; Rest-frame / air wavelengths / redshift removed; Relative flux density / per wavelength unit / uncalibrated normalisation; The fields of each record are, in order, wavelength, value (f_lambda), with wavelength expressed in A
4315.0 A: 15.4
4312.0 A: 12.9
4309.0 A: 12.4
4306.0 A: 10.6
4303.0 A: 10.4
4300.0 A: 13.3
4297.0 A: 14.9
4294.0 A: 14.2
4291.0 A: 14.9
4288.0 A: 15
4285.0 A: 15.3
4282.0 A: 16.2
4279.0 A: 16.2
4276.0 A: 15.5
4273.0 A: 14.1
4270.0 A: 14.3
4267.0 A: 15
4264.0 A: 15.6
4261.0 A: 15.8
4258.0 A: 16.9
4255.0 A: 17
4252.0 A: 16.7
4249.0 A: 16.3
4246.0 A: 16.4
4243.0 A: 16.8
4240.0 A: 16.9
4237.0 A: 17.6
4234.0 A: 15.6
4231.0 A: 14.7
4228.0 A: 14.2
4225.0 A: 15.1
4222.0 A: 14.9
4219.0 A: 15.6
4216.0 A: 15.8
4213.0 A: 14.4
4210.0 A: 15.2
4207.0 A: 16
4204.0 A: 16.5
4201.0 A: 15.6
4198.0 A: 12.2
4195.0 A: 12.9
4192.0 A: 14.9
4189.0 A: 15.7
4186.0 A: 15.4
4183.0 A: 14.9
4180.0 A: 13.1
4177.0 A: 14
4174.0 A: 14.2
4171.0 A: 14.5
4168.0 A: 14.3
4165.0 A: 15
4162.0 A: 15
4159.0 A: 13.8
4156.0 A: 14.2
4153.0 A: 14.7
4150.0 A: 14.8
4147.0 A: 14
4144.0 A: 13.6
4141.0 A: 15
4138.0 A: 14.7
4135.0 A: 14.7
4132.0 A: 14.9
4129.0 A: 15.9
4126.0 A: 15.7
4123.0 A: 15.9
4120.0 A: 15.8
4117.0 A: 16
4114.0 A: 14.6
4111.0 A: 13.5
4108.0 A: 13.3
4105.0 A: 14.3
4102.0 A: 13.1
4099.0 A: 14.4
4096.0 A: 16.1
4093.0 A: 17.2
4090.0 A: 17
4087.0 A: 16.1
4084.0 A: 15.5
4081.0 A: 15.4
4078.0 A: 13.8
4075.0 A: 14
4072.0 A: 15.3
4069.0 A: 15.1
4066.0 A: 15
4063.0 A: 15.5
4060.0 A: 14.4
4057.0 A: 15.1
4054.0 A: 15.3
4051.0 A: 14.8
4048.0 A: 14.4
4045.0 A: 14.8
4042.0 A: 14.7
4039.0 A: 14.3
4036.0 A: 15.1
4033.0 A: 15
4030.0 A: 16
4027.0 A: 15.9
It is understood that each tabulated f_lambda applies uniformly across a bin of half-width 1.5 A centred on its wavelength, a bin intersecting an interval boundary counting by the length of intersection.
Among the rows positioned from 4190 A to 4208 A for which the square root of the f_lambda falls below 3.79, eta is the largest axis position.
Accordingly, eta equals 4198.0 A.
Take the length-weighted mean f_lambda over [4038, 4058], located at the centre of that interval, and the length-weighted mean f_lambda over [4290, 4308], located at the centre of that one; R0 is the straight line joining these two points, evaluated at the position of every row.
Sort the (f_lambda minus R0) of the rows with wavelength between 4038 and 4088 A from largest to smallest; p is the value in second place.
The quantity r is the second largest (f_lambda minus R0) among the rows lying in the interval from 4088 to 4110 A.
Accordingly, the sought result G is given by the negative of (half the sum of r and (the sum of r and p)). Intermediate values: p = 1.0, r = 2.5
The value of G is -3.0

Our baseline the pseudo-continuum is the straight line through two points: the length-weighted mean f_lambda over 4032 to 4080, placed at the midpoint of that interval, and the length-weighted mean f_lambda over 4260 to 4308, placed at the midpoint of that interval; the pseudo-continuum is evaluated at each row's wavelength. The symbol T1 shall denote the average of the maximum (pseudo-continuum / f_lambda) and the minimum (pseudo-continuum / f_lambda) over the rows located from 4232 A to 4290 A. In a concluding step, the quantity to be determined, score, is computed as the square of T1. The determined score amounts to 0.85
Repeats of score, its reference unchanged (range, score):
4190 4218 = 1.08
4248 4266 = 0.79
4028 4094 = 0.93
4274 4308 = 1.29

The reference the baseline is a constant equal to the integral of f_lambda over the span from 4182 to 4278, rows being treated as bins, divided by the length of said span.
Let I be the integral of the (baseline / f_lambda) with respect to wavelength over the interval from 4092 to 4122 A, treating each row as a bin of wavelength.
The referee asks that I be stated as 31.6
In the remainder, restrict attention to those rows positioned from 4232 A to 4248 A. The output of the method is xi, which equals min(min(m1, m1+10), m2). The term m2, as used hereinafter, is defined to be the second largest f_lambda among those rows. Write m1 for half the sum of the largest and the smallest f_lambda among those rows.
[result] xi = 16.6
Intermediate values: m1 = 16.6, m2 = 16.9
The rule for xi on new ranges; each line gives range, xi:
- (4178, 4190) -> 14.4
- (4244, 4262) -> 16.4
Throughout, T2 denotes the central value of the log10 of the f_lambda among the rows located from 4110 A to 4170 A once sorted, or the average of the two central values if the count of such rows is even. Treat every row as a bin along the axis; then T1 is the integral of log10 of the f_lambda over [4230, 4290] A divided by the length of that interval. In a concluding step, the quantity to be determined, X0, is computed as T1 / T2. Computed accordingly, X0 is 1.027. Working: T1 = 1.20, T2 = 1.17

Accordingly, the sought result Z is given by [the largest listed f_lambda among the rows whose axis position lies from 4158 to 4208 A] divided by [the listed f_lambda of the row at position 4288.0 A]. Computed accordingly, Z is 1.10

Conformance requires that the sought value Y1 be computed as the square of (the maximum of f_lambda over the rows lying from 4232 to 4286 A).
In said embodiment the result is 310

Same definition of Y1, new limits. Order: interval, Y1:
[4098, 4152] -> 256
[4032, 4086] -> 240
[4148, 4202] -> 246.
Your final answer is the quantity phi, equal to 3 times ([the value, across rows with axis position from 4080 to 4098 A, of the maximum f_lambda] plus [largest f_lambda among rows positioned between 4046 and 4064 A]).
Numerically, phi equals 98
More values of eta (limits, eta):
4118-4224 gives 4198.0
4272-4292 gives 4273.0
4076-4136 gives 4111.0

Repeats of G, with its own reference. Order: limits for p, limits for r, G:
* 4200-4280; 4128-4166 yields -2.9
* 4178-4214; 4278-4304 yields -4.3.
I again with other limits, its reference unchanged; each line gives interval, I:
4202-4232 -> 30.5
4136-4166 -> 32.1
